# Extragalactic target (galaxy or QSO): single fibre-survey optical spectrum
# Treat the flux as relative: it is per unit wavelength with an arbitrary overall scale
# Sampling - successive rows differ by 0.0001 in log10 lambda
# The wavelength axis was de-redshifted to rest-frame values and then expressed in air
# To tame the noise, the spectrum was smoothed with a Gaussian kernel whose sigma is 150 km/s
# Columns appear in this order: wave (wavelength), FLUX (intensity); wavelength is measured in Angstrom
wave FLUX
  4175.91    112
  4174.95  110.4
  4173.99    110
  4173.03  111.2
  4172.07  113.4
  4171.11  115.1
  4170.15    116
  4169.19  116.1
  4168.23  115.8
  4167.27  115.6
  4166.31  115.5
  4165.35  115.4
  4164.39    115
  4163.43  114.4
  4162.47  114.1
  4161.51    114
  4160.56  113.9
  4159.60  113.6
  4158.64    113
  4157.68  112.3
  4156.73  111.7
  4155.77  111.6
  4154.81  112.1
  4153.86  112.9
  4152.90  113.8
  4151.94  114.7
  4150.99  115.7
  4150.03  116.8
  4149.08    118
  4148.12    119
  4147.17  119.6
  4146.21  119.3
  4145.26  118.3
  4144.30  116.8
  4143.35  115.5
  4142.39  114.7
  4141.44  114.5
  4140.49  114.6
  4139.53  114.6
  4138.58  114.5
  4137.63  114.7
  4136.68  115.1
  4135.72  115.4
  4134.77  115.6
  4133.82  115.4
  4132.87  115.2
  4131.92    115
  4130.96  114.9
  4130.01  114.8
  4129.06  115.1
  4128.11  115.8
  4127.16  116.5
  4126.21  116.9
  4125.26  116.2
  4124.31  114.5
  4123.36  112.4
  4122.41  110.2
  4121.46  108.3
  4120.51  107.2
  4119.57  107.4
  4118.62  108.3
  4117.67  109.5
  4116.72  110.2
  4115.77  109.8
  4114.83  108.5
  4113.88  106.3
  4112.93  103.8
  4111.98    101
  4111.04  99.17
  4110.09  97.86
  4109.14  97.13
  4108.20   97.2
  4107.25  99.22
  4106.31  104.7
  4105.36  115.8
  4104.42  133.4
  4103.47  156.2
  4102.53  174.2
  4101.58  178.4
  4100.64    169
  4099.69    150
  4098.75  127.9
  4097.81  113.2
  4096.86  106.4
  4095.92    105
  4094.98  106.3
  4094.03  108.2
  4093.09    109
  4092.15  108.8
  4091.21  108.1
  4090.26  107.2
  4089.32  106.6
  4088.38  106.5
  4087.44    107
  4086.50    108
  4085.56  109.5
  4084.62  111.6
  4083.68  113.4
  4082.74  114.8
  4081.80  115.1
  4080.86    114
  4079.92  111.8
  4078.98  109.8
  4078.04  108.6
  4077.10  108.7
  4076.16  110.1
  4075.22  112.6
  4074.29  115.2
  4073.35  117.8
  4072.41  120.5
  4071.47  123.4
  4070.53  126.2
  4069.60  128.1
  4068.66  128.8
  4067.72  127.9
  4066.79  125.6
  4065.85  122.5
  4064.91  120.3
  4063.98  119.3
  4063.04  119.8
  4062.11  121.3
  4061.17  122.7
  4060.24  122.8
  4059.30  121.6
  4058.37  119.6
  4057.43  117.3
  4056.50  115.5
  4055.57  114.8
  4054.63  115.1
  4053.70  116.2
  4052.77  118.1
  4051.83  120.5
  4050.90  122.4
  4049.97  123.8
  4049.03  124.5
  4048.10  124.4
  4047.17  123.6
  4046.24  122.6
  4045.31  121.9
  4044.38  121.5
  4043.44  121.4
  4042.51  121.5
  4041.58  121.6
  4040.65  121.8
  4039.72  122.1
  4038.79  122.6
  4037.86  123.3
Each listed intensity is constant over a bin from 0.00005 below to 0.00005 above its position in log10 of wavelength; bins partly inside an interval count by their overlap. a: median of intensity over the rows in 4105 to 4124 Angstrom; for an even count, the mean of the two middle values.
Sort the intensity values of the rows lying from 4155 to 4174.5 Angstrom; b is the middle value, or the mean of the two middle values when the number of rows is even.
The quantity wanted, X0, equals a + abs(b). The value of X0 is 221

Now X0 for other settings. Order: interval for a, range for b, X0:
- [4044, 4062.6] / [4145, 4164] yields 236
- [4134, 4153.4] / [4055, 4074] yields 237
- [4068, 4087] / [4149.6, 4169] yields 228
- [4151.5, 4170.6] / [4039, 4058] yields 236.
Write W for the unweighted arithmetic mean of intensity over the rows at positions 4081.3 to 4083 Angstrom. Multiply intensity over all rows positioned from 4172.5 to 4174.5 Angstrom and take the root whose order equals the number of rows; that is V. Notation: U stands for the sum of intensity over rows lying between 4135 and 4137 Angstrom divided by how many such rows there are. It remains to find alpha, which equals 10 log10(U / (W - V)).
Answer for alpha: 14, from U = 115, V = 111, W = 115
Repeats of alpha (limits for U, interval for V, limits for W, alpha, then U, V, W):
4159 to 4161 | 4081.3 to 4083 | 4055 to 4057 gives 28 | 114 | 115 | 115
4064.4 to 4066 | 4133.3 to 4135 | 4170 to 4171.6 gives 34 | 121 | 115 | 116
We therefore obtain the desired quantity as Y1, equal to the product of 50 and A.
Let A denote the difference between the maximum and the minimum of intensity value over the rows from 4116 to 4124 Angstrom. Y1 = 260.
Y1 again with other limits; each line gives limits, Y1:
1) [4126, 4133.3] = 105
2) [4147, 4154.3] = 335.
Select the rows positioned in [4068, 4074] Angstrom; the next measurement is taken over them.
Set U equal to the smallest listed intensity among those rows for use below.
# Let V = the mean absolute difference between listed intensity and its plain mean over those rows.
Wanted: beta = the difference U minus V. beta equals 114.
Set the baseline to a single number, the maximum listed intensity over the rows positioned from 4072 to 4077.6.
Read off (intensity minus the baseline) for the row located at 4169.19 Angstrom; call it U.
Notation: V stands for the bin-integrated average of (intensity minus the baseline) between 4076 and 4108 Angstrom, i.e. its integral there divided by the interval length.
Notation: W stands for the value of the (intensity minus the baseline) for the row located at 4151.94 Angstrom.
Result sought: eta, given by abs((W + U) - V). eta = 8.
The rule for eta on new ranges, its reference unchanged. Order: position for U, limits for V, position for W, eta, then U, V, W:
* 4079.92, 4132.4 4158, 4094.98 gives 18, -9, -5.2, -14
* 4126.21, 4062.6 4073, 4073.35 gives 10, -4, 3.3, -3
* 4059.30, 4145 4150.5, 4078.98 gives 8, 1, -2.0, -11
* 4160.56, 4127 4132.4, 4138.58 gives 7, -7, -5.2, -6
